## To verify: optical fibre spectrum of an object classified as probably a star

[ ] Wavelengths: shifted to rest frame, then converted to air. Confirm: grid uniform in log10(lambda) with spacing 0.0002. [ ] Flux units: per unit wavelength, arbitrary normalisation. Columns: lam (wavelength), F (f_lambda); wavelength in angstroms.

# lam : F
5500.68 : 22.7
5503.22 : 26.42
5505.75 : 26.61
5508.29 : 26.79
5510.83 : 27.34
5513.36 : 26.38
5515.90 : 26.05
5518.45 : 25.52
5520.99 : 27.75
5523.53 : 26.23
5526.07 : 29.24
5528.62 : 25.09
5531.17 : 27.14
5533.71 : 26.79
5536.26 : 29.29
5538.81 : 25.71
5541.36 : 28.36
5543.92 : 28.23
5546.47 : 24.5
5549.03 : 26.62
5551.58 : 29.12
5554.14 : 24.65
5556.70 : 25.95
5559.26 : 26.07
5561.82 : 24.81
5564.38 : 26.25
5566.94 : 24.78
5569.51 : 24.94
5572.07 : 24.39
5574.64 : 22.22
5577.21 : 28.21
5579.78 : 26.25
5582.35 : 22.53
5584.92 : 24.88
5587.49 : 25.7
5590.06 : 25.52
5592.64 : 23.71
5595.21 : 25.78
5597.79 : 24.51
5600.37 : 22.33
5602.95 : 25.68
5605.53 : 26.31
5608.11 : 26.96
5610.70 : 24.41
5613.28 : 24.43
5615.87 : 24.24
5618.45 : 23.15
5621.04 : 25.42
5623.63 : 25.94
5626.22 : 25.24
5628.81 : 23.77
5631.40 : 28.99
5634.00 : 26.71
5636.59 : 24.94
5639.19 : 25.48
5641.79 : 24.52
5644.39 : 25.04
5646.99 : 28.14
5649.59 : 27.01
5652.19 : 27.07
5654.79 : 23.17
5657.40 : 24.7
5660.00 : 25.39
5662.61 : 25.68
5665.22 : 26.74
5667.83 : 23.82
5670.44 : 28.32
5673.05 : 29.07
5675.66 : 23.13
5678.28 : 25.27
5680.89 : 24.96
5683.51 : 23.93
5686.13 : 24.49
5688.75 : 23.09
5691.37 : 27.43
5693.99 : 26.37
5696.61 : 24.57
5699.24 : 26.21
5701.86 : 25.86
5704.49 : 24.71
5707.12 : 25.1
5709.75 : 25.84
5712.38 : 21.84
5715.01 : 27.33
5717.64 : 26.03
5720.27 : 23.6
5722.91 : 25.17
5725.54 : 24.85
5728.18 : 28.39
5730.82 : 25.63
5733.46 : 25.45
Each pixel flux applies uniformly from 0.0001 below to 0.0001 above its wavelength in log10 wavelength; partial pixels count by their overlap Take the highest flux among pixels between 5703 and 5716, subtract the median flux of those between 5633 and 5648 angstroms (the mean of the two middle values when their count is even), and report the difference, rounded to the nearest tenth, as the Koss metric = 2.1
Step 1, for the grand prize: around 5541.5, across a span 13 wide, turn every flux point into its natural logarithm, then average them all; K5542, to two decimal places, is 3.30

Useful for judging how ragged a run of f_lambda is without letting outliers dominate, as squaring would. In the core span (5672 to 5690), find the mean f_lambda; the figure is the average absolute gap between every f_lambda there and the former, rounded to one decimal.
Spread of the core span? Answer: 1.4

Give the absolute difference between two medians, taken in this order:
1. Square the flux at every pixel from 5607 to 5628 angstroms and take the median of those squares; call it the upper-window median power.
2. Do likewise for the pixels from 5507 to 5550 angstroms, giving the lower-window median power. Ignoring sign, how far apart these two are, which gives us 101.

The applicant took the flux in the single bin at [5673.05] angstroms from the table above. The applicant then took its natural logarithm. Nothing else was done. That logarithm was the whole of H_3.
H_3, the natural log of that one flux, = 3.37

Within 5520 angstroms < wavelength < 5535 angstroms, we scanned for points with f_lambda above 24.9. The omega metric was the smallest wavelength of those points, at 5520.99 angstroms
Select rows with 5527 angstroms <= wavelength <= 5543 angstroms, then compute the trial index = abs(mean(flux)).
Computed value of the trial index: 27.1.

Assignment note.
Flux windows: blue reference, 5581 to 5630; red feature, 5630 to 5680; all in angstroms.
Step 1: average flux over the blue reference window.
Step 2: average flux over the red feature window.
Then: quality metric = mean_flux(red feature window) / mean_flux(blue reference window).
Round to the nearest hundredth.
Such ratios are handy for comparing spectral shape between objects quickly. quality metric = 1.05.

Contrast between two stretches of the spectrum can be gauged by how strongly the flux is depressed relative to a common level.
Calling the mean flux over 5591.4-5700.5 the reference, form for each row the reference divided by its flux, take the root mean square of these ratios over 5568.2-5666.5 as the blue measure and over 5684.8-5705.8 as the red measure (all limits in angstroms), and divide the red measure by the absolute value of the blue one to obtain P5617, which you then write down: 1.00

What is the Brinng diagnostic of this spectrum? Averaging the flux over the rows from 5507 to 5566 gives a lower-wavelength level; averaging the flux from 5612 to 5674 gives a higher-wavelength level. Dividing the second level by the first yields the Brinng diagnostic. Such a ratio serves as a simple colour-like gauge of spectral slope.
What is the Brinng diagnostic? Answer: 0.96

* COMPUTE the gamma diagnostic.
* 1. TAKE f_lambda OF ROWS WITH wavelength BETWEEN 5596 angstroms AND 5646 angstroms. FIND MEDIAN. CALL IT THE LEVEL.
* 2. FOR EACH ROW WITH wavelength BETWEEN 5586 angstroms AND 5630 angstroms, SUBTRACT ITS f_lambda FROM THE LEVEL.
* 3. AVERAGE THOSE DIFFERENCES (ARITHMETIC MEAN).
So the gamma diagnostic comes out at 0.15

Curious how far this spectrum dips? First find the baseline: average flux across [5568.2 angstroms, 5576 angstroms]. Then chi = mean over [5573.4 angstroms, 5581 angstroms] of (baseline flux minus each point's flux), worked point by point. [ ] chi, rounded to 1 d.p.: -1.7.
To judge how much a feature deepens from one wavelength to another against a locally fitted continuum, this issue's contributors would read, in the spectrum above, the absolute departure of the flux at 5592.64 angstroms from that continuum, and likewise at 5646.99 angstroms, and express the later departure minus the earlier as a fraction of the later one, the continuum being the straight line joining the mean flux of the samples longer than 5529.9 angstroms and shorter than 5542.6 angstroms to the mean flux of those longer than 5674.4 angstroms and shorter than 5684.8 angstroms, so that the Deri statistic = 0.19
